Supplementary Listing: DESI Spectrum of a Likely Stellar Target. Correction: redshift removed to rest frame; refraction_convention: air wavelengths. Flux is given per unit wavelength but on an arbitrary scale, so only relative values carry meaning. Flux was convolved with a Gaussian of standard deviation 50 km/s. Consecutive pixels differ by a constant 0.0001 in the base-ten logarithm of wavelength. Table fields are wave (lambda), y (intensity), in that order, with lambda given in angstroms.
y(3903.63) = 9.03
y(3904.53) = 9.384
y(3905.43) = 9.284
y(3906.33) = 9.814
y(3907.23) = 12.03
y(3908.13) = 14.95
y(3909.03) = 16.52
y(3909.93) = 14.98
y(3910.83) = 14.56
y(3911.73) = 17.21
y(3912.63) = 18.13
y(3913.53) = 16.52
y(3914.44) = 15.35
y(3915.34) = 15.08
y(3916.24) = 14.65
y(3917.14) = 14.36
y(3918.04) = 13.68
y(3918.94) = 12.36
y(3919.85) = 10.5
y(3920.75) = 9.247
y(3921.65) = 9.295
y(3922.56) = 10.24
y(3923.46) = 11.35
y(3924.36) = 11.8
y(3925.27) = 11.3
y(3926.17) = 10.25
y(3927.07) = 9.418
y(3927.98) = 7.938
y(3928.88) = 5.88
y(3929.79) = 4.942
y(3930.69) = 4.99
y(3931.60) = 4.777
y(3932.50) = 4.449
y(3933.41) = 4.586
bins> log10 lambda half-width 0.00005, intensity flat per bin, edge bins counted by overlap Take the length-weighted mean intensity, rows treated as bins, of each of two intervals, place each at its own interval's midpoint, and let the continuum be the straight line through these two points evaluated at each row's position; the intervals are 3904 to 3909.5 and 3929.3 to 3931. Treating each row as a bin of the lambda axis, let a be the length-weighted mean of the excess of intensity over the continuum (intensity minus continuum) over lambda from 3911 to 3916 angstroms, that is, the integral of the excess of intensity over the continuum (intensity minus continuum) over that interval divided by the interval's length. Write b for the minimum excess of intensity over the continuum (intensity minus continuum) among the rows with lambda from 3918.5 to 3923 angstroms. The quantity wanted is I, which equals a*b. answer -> 9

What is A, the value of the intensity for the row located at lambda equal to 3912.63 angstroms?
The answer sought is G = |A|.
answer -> 18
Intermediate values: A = 18.13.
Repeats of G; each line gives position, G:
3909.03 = 17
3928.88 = 6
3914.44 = 15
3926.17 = 10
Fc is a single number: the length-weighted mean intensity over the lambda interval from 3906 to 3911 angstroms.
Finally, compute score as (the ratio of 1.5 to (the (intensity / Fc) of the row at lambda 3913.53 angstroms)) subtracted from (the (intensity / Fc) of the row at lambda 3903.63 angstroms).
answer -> -0.61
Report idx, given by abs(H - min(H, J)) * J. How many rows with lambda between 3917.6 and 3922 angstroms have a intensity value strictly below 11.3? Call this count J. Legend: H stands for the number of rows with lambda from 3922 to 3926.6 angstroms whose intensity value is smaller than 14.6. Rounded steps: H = 5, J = 3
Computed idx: 6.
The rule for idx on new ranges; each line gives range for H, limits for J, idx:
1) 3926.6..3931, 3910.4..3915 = 0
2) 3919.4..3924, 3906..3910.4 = 4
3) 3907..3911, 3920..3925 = 0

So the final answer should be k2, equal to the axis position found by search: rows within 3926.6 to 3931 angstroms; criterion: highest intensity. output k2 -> 3927.07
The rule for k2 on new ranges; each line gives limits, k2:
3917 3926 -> 3917.14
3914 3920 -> 3914.44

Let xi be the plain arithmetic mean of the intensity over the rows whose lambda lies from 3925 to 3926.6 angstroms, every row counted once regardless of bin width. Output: 11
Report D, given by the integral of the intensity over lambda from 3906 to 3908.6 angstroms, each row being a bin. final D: 32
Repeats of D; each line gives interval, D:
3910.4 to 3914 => 60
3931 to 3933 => 9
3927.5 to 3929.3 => 13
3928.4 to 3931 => 14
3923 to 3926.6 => 40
